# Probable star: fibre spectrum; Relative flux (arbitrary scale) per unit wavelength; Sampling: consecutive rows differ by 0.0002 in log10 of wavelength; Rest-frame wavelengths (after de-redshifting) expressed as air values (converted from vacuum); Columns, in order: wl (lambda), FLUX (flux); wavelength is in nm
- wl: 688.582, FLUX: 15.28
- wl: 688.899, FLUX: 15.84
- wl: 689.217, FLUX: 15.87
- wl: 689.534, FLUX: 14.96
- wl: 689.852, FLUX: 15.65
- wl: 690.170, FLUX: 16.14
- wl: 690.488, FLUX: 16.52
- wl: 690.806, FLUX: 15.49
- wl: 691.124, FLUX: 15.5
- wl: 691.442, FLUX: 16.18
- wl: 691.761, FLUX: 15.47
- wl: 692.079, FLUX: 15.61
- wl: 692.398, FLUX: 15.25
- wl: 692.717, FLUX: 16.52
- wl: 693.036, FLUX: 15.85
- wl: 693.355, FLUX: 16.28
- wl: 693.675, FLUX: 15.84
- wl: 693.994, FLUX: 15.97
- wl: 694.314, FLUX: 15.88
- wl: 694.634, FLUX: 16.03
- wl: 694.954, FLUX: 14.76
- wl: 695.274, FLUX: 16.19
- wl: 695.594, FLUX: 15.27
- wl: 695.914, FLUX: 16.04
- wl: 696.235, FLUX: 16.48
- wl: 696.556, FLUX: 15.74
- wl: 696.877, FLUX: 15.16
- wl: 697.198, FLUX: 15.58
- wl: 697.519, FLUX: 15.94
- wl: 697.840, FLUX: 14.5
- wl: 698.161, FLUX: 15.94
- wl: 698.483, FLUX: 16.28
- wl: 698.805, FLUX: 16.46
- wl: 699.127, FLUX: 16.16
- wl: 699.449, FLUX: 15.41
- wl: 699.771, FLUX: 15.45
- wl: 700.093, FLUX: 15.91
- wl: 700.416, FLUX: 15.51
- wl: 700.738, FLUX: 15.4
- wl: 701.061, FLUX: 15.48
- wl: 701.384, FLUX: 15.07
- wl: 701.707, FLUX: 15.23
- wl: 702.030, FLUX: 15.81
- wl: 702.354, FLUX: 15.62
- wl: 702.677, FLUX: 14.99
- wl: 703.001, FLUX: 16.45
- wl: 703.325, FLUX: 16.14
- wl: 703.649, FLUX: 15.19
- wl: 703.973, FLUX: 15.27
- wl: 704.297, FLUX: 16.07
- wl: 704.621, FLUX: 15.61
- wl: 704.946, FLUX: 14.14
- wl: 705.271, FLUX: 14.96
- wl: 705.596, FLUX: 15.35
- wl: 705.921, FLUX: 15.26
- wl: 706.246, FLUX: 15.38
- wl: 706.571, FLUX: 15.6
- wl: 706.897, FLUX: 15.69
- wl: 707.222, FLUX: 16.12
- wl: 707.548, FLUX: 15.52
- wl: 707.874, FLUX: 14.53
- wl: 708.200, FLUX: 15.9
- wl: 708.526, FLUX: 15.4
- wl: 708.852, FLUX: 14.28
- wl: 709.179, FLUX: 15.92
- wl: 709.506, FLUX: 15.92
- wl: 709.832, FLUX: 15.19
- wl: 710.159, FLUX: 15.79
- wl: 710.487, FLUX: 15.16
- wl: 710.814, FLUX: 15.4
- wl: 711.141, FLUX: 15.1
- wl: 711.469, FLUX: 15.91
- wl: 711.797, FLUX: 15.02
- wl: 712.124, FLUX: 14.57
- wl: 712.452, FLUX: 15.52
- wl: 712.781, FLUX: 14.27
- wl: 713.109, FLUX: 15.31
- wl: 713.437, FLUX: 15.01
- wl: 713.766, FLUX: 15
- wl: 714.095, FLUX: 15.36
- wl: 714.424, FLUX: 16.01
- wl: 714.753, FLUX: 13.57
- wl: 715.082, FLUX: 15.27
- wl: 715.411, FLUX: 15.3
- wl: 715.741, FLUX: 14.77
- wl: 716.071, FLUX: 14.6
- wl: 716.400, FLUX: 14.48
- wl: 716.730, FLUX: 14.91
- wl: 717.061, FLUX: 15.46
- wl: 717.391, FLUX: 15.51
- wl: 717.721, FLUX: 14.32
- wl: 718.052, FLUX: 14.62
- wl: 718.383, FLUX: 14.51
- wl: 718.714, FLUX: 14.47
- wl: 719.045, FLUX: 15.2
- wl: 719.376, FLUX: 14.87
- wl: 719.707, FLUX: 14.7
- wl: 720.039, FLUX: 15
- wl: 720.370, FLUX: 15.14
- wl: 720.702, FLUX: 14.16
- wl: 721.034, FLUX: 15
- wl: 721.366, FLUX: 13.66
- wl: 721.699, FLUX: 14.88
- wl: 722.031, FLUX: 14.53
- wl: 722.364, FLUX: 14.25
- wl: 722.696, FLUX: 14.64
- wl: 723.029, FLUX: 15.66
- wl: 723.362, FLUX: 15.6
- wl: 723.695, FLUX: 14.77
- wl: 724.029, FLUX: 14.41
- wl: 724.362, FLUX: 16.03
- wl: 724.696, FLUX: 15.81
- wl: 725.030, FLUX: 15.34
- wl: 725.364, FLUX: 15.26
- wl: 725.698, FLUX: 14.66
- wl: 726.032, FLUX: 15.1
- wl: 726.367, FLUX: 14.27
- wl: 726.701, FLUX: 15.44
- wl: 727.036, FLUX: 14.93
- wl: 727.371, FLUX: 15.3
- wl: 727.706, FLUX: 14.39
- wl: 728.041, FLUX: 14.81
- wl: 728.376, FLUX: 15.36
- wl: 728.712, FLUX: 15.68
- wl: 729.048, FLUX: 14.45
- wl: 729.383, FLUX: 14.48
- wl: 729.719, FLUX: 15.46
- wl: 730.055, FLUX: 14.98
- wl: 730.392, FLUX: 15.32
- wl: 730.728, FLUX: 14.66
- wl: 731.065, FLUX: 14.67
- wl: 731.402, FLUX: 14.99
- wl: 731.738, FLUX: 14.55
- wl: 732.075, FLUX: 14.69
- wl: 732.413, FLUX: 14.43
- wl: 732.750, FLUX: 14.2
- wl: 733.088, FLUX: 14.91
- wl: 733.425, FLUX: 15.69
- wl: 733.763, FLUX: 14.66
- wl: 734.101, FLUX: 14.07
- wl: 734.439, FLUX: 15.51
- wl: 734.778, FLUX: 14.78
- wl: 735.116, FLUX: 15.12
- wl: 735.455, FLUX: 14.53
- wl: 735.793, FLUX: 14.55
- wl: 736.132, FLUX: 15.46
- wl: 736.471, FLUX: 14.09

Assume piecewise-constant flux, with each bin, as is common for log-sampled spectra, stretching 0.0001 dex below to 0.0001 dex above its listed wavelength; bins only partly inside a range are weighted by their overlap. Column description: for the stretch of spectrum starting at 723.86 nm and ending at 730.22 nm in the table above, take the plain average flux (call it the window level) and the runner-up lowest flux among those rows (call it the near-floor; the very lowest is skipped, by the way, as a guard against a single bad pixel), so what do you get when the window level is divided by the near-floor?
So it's 1.05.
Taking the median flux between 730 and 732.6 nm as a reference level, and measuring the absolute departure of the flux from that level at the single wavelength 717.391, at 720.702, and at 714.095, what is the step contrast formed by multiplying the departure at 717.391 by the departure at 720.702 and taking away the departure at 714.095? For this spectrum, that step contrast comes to -0.25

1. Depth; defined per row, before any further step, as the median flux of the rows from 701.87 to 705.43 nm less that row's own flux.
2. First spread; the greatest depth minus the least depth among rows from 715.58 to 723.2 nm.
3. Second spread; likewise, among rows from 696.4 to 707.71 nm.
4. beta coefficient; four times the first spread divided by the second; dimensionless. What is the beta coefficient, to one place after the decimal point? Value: 3.4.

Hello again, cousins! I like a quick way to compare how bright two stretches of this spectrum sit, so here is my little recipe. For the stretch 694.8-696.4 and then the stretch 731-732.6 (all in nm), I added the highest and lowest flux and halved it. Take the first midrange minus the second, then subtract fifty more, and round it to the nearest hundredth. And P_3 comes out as -49.09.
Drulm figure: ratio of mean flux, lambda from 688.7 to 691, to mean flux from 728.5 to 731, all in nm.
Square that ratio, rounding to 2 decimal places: 1.11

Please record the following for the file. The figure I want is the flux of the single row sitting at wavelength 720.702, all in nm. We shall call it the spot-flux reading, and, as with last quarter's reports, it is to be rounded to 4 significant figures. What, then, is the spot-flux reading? 14.16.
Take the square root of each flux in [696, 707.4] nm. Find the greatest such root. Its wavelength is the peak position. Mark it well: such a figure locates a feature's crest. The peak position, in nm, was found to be 696.235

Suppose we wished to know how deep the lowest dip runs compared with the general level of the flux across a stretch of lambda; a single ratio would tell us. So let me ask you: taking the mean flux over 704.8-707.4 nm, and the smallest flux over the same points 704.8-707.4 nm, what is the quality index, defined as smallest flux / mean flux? 0.923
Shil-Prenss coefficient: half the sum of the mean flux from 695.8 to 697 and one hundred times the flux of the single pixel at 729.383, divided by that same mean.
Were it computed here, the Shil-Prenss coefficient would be 46.2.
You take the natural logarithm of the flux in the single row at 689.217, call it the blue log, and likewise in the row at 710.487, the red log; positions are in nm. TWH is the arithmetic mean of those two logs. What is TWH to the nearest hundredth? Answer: 2.74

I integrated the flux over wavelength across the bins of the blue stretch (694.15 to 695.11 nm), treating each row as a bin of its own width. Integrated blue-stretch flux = 14.9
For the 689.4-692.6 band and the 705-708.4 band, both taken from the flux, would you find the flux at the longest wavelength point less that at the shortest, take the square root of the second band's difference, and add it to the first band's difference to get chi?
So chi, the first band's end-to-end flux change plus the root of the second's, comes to 1.3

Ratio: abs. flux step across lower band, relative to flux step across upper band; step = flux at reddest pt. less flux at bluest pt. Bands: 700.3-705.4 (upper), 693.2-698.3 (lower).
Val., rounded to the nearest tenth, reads -0.6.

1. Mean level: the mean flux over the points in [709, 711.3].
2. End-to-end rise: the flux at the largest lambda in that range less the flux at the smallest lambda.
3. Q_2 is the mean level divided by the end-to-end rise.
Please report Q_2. -19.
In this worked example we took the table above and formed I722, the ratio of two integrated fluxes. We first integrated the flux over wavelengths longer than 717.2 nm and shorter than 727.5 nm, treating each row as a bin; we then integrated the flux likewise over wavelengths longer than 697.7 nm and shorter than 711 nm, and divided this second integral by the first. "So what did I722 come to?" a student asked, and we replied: 1.3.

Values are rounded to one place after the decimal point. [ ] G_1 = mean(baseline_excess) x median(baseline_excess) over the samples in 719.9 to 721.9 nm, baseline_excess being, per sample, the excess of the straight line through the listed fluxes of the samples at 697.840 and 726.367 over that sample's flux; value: 0.2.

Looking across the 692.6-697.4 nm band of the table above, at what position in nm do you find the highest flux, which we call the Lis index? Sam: 692.717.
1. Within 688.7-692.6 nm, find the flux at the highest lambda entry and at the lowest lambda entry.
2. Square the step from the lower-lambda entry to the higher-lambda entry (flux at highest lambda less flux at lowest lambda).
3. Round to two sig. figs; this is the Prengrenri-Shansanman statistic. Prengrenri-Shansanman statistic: 0.35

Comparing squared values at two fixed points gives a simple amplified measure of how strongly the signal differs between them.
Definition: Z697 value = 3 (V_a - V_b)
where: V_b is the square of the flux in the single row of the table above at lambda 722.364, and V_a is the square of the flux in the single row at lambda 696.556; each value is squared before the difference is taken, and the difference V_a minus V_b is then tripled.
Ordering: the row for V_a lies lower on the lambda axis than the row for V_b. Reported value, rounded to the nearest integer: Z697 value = 134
